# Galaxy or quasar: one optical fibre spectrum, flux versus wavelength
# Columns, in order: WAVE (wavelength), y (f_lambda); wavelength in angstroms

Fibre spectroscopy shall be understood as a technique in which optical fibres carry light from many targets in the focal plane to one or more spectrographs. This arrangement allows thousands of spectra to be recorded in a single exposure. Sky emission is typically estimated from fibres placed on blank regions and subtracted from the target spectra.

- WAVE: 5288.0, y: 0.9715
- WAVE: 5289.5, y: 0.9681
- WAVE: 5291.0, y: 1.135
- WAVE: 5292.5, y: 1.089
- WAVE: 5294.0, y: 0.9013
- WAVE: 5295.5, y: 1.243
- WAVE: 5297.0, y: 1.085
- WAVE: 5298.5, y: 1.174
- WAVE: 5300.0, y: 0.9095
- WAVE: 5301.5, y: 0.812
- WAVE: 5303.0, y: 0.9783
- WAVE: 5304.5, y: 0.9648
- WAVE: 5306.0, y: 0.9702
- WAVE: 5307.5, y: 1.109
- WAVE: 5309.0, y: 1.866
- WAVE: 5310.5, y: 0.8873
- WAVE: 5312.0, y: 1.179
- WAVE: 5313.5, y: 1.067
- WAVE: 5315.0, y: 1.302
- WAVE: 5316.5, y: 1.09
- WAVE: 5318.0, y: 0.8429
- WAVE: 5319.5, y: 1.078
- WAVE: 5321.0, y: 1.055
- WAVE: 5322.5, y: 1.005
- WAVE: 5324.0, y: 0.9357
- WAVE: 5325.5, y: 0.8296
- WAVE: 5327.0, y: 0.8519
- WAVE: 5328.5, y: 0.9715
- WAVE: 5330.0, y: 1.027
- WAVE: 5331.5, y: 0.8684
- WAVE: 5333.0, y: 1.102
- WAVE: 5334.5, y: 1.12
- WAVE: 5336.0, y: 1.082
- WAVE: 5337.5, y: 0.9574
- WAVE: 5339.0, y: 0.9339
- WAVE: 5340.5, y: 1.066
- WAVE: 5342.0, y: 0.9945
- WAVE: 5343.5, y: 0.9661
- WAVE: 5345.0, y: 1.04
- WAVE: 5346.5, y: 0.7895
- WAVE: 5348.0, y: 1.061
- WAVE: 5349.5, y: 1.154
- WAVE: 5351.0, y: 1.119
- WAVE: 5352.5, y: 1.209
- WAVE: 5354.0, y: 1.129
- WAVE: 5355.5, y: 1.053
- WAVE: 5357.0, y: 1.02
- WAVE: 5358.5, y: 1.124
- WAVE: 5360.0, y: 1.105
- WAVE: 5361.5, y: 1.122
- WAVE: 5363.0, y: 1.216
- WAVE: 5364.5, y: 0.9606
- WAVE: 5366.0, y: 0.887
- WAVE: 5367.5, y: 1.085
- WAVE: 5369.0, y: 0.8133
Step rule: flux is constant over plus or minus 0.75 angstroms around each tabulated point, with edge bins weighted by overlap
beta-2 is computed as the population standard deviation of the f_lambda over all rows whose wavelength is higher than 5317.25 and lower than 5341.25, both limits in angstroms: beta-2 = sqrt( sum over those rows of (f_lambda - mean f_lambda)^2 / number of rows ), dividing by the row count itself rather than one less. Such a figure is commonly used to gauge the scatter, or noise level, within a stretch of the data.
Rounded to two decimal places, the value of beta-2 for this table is 0.10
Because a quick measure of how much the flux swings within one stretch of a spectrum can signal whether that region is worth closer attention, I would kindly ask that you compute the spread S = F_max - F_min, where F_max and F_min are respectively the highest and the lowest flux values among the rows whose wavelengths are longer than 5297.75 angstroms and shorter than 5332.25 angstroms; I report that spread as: 1.1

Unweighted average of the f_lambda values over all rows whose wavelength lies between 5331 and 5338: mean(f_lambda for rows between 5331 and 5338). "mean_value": 1.03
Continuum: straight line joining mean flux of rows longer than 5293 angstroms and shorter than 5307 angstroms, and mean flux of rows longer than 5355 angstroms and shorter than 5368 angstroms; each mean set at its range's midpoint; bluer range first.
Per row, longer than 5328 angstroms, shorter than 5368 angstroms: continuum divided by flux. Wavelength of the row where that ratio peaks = 5346.5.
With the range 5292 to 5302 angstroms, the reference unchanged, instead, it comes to 5301.5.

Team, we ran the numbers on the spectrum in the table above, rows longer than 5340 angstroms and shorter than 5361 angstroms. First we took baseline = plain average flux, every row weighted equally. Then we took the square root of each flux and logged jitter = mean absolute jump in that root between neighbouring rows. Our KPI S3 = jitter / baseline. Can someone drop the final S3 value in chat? 0.044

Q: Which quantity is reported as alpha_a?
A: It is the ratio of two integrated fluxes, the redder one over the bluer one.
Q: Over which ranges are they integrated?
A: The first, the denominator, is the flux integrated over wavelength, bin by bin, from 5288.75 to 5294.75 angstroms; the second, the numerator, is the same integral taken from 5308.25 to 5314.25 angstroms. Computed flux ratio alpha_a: 1.22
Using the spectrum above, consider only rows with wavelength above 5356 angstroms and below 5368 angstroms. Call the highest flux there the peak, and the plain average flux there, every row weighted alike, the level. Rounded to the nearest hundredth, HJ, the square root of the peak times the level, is 1.14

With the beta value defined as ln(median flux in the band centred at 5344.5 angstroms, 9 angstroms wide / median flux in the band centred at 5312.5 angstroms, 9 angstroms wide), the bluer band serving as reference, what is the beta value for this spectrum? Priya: -0.11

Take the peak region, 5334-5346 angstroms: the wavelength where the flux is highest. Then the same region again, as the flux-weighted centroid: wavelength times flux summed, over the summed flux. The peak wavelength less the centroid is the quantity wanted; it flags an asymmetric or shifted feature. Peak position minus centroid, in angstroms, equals -5.2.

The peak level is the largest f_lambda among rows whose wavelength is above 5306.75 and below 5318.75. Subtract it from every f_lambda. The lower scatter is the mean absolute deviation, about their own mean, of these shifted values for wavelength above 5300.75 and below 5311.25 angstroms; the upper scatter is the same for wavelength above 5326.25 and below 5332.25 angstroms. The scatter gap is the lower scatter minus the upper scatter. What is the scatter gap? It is 0.16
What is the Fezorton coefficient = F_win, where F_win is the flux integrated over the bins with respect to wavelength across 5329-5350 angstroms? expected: 21.2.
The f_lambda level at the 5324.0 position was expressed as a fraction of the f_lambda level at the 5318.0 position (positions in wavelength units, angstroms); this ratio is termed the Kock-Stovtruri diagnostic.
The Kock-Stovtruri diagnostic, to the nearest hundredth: 1.11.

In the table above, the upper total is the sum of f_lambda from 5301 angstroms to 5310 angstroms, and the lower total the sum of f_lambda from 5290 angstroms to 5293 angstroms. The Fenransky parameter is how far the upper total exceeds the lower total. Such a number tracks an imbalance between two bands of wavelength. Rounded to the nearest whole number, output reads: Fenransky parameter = 4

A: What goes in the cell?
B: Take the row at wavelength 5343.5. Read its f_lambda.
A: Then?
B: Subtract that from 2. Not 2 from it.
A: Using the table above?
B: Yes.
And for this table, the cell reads 1.03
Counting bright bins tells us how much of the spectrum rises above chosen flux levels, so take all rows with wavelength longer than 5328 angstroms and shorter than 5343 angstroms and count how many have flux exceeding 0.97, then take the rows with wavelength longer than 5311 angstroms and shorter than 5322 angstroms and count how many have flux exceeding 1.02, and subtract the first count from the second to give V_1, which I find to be -1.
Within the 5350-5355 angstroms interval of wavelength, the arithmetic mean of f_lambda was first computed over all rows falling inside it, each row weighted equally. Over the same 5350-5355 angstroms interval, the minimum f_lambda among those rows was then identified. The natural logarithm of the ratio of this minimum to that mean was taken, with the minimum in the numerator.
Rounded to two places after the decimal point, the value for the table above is -0.03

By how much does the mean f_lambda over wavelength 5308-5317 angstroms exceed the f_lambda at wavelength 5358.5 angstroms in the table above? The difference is 0.11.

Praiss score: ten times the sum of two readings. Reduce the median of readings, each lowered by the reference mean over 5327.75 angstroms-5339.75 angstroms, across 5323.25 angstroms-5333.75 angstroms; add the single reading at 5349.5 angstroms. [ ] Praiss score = 10.8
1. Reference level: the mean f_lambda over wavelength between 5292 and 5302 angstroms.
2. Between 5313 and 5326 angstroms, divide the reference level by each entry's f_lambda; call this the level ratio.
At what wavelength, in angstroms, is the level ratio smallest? 5315.0 angstroms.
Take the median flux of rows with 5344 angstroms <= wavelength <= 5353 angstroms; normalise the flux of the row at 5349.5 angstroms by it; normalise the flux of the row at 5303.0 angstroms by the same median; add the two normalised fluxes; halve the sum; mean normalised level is 0.98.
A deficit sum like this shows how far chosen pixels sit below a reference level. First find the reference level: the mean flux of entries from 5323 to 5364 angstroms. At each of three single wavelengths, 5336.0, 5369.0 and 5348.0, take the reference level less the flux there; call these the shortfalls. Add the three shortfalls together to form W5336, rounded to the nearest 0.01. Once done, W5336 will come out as 0.14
